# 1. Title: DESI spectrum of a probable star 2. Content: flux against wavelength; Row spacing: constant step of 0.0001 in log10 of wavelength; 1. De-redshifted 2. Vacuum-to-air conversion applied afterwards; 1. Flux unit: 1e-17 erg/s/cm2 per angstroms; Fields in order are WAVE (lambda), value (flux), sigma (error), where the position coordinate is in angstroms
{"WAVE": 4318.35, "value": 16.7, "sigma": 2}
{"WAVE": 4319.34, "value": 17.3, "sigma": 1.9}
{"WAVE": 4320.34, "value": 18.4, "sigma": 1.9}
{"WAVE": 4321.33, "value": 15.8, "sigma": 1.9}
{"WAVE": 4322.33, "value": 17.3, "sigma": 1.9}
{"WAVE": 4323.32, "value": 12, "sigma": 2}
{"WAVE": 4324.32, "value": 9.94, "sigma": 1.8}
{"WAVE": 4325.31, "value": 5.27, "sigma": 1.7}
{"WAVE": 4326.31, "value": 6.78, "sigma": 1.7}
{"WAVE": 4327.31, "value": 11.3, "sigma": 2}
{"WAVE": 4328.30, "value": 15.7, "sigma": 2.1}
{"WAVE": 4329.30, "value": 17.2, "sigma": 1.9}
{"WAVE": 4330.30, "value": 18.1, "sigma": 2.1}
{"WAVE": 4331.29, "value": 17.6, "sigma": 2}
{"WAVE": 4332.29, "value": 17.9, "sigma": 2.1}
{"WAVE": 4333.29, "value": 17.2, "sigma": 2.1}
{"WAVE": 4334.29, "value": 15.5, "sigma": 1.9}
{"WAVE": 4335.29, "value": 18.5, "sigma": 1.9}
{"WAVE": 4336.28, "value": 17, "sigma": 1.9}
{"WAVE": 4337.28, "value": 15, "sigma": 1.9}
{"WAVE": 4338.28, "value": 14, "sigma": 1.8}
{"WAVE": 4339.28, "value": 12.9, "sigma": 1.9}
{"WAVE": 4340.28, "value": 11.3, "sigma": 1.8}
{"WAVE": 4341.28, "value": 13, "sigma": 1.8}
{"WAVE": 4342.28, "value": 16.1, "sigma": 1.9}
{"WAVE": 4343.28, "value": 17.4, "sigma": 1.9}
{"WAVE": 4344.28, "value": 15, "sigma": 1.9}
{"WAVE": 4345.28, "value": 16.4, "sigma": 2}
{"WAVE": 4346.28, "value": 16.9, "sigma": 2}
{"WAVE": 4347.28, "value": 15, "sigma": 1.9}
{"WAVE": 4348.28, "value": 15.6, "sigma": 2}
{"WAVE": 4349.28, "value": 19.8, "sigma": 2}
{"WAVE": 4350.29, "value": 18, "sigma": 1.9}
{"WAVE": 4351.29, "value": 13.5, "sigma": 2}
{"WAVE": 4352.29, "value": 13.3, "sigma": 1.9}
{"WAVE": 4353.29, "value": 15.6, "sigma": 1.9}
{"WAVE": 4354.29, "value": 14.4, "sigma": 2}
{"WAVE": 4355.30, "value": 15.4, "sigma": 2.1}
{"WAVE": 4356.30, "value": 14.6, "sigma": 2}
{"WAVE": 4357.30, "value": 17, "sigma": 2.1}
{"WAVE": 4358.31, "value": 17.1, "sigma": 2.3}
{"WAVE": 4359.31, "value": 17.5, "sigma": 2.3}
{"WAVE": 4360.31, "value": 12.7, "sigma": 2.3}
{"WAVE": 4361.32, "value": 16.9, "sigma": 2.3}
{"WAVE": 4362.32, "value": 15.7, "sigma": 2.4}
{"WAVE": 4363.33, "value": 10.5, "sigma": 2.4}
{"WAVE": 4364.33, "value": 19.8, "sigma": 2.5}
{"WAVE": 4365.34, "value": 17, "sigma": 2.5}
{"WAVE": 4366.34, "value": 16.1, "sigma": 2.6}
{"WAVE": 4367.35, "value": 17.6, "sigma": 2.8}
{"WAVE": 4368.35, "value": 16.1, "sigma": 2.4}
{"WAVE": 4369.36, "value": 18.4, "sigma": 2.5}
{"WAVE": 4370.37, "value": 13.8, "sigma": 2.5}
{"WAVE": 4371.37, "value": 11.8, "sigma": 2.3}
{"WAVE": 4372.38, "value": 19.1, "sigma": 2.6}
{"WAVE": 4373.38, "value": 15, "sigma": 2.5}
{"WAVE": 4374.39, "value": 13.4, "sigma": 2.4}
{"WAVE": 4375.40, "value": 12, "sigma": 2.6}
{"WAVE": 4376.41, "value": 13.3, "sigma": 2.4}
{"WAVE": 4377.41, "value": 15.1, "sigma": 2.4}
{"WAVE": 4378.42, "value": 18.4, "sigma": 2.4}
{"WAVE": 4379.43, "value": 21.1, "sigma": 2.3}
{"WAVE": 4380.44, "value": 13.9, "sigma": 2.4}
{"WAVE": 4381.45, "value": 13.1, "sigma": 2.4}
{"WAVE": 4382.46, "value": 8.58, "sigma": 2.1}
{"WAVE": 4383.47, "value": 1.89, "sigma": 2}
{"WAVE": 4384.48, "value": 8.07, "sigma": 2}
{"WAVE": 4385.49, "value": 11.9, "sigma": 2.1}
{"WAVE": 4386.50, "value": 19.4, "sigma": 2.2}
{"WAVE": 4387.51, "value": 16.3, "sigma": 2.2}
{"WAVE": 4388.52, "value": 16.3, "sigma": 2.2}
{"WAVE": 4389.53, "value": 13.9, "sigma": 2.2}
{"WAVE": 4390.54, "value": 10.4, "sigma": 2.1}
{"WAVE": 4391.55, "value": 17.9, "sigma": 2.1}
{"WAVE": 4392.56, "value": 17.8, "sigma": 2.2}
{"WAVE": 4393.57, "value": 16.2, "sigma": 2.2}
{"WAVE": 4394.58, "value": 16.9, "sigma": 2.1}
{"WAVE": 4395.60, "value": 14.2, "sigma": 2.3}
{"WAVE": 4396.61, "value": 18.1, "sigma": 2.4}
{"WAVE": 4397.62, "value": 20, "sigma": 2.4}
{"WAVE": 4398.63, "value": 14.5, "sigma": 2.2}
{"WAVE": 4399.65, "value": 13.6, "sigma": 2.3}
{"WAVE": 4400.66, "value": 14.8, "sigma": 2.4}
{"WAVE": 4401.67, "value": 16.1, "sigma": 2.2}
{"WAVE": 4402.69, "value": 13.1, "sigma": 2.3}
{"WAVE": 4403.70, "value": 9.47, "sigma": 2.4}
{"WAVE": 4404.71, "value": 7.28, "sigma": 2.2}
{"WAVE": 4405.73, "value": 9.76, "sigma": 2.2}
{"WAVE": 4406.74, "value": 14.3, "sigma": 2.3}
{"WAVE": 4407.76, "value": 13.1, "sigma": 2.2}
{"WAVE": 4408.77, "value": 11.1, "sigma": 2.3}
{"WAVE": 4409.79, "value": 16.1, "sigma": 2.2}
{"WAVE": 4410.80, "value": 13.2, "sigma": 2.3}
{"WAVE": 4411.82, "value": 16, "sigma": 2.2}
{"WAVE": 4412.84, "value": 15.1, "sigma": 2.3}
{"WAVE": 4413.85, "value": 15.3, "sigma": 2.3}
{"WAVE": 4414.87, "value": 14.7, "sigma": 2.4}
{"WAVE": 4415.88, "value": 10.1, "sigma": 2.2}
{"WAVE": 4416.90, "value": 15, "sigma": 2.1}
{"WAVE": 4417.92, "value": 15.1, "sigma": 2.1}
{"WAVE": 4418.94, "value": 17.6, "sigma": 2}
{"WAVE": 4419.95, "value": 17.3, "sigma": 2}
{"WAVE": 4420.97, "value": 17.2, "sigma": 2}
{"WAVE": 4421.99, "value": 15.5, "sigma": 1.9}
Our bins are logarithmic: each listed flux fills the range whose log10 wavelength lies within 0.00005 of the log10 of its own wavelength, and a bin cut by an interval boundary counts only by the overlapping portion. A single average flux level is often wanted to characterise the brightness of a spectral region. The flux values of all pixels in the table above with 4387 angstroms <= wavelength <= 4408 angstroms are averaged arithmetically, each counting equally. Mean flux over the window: 14.5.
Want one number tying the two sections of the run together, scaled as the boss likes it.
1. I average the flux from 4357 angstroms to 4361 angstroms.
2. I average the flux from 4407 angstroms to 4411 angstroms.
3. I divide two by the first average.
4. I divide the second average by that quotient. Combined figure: 108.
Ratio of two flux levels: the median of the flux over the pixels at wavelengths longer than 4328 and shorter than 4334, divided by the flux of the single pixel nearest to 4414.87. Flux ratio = 1.2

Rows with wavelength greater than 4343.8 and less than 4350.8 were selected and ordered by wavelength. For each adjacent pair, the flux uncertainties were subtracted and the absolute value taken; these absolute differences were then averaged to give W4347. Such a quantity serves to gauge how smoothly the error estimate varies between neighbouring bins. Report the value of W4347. 0.067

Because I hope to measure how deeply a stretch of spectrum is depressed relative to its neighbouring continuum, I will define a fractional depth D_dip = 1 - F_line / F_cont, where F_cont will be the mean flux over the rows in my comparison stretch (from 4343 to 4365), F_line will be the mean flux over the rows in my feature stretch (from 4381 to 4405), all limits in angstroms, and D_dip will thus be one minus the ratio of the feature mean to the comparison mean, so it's 0.13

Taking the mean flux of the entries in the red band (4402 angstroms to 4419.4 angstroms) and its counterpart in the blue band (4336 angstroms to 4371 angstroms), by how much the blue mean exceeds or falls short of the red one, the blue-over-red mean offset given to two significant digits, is 2.3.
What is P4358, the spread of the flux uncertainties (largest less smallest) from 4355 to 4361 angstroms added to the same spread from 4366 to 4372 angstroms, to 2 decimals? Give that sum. 0.80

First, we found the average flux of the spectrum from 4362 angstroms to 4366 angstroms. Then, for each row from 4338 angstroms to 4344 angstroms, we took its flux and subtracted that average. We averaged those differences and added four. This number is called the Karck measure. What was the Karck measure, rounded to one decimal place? 2.4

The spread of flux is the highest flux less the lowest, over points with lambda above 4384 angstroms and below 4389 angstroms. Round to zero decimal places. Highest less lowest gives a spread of 11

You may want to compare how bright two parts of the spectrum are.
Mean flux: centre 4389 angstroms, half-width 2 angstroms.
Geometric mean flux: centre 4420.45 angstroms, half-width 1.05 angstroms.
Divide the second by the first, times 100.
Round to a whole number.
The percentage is 121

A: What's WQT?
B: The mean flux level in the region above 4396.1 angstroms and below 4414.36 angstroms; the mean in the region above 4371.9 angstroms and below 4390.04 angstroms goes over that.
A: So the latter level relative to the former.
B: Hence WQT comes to 1.00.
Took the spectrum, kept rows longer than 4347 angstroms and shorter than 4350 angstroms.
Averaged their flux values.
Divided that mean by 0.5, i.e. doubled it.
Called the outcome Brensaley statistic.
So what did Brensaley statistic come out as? 34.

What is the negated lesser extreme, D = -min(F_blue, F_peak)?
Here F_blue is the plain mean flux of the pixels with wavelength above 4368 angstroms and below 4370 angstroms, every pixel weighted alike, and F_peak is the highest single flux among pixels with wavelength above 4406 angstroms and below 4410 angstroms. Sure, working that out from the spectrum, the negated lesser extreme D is -16.1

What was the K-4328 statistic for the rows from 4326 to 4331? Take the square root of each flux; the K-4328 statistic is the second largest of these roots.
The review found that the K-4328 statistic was 4.15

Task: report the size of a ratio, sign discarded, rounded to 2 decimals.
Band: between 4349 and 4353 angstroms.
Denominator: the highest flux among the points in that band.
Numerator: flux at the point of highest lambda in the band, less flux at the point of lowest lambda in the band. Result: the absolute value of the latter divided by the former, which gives 0.33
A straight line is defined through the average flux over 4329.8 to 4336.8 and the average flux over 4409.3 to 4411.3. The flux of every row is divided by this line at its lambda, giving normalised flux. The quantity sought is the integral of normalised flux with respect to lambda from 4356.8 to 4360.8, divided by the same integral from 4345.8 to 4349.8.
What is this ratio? 0.98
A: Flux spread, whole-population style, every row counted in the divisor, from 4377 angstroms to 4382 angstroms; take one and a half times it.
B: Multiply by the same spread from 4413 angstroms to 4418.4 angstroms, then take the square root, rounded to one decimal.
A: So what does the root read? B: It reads 3.0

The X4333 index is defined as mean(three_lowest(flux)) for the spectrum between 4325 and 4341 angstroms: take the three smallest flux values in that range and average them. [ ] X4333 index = 7.8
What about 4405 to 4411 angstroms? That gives 11.3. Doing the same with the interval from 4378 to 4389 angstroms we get 6.2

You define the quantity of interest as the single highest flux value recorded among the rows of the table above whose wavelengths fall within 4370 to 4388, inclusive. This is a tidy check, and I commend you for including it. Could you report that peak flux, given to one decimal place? 21.1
